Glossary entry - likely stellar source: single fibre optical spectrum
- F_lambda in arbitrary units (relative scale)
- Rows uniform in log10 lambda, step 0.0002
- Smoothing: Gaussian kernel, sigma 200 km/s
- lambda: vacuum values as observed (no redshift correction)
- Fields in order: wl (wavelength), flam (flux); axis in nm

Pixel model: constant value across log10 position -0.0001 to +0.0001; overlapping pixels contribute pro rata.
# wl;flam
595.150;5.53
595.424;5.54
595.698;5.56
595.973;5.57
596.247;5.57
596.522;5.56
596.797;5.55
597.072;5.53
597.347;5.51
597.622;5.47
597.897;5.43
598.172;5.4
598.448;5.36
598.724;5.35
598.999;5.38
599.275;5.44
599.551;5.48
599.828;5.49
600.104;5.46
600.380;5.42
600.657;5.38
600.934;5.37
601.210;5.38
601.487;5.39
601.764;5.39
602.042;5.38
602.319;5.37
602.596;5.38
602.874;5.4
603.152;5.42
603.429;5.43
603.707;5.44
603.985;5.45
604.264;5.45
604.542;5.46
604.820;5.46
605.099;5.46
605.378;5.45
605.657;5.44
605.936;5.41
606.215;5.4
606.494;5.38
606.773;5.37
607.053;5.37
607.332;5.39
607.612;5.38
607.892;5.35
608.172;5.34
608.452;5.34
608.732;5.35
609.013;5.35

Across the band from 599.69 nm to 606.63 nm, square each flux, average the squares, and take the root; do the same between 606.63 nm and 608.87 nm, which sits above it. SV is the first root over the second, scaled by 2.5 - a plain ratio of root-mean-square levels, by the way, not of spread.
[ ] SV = 2.53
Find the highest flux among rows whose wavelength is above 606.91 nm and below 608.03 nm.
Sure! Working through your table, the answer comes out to 5.39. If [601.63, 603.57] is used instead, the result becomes 5.43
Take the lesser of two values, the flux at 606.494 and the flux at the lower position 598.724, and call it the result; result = 5.35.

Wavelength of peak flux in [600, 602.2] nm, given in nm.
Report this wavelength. 600.104 nm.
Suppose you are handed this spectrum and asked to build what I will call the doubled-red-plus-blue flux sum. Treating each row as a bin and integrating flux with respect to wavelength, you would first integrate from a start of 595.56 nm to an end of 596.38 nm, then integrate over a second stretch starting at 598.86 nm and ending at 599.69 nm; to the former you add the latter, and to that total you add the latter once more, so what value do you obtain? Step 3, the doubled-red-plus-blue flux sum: 13.58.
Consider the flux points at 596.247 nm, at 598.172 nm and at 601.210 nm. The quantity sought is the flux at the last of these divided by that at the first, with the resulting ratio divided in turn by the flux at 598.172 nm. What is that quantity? 0.179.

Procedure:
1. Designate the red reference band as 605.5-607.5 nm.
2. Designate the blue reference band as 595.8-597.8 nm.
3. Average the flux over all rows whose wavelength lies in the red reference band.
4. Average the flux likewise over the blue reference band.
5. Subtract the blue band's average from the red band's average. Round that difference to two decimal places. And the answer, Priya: -0.14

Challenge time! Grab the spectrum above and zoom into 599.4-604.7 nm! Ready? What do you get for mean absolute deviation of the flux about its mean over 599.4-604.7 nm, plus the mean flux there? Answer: 5.452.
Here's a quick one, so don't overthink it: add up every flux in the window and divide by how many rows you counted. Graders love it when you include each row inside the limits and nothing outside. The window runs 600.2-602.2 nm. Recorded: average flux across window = 5.39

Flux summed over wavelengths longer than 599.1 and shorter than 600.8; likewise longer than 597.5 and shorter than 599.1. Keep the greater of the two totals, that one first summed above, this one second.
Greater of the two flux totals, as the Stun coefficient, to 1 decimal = 32.7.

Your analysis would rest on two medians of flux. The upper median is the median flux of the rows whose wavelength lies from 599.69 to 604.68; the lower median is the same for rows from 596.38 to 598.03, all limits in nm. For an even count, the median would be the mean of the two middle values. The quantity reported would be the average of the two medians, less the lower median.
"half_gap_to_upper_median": -0.055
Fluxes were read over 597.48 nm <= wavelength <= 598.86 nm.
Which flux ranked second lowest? 5.36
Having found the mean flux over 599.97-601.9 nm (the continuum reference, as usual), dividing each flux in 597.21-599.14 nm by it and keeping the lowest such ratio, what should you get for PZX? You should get 0.991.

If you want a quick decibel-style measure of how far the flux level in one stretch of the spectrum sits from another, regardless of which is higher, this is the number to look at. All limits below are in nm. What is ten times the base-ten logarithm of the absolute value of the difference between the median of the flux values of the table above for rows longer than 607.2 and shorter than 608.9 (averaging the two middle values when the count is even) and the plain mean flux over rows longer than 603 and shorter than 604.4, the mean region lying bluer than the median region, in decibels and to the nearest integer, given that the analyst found -11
